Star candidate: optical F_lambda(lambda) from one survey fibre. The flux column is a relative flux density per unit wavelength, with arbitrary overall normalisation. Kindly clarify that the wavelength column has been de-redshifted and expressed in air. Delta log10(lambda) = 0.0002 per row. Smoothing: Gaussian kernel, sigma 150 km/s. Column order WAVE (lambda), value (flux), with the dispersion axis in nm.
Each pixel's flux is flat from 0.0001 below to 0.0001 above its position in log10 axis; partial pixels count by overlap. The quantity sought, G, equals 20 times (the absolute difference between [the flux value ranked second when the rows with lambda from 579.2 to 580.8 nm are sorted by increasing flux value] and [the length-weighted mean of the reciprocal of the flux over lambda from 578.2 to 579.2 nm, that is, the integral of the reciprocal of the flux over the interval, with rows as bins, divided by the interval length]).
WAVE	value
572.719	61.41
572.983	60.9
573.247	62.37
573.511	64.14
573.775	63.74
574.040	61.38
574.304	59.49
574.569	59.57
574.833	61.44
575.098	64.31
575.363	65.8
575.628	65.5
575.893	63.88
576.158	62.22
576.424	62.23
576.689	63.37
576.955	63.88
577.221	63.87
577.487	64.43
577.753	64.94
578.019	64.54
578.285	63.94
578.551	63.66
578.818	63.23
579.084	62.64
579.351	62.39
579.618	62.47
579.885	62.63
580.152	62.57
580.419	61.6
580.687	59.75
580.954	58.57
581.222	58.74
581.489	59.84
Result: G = 1232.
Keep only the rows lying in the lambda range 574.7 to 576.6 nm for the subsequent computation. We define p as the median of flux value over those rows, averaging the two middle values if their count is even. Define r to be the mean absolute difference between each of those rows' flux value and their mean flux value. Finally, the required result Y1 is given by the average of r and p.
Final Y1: 32.7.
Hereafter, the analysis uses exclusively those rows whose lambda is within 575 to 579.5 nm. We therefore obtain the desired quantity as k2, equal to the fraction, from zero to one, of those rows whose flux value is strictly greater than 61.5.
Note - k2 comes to 1.0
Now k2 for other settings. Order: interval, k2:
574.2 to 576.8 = 0.7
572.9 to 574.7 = 0.4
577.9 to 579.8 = 1.0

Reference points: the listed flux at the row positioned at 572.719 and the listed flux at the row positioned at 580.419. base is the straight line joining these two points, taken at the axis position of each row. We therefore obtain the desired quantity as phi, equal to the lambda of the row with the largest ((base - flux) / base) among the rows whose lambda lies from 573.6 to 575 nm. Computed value 574.304 nm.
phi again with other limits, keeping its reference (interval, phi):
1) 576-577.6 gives 576.158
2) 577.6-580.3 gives 579.351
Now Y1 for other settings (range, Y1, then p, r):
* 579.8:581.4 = 31.1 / 60.7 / 1.6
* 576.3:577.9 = 32.3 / 63.9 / 0.7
